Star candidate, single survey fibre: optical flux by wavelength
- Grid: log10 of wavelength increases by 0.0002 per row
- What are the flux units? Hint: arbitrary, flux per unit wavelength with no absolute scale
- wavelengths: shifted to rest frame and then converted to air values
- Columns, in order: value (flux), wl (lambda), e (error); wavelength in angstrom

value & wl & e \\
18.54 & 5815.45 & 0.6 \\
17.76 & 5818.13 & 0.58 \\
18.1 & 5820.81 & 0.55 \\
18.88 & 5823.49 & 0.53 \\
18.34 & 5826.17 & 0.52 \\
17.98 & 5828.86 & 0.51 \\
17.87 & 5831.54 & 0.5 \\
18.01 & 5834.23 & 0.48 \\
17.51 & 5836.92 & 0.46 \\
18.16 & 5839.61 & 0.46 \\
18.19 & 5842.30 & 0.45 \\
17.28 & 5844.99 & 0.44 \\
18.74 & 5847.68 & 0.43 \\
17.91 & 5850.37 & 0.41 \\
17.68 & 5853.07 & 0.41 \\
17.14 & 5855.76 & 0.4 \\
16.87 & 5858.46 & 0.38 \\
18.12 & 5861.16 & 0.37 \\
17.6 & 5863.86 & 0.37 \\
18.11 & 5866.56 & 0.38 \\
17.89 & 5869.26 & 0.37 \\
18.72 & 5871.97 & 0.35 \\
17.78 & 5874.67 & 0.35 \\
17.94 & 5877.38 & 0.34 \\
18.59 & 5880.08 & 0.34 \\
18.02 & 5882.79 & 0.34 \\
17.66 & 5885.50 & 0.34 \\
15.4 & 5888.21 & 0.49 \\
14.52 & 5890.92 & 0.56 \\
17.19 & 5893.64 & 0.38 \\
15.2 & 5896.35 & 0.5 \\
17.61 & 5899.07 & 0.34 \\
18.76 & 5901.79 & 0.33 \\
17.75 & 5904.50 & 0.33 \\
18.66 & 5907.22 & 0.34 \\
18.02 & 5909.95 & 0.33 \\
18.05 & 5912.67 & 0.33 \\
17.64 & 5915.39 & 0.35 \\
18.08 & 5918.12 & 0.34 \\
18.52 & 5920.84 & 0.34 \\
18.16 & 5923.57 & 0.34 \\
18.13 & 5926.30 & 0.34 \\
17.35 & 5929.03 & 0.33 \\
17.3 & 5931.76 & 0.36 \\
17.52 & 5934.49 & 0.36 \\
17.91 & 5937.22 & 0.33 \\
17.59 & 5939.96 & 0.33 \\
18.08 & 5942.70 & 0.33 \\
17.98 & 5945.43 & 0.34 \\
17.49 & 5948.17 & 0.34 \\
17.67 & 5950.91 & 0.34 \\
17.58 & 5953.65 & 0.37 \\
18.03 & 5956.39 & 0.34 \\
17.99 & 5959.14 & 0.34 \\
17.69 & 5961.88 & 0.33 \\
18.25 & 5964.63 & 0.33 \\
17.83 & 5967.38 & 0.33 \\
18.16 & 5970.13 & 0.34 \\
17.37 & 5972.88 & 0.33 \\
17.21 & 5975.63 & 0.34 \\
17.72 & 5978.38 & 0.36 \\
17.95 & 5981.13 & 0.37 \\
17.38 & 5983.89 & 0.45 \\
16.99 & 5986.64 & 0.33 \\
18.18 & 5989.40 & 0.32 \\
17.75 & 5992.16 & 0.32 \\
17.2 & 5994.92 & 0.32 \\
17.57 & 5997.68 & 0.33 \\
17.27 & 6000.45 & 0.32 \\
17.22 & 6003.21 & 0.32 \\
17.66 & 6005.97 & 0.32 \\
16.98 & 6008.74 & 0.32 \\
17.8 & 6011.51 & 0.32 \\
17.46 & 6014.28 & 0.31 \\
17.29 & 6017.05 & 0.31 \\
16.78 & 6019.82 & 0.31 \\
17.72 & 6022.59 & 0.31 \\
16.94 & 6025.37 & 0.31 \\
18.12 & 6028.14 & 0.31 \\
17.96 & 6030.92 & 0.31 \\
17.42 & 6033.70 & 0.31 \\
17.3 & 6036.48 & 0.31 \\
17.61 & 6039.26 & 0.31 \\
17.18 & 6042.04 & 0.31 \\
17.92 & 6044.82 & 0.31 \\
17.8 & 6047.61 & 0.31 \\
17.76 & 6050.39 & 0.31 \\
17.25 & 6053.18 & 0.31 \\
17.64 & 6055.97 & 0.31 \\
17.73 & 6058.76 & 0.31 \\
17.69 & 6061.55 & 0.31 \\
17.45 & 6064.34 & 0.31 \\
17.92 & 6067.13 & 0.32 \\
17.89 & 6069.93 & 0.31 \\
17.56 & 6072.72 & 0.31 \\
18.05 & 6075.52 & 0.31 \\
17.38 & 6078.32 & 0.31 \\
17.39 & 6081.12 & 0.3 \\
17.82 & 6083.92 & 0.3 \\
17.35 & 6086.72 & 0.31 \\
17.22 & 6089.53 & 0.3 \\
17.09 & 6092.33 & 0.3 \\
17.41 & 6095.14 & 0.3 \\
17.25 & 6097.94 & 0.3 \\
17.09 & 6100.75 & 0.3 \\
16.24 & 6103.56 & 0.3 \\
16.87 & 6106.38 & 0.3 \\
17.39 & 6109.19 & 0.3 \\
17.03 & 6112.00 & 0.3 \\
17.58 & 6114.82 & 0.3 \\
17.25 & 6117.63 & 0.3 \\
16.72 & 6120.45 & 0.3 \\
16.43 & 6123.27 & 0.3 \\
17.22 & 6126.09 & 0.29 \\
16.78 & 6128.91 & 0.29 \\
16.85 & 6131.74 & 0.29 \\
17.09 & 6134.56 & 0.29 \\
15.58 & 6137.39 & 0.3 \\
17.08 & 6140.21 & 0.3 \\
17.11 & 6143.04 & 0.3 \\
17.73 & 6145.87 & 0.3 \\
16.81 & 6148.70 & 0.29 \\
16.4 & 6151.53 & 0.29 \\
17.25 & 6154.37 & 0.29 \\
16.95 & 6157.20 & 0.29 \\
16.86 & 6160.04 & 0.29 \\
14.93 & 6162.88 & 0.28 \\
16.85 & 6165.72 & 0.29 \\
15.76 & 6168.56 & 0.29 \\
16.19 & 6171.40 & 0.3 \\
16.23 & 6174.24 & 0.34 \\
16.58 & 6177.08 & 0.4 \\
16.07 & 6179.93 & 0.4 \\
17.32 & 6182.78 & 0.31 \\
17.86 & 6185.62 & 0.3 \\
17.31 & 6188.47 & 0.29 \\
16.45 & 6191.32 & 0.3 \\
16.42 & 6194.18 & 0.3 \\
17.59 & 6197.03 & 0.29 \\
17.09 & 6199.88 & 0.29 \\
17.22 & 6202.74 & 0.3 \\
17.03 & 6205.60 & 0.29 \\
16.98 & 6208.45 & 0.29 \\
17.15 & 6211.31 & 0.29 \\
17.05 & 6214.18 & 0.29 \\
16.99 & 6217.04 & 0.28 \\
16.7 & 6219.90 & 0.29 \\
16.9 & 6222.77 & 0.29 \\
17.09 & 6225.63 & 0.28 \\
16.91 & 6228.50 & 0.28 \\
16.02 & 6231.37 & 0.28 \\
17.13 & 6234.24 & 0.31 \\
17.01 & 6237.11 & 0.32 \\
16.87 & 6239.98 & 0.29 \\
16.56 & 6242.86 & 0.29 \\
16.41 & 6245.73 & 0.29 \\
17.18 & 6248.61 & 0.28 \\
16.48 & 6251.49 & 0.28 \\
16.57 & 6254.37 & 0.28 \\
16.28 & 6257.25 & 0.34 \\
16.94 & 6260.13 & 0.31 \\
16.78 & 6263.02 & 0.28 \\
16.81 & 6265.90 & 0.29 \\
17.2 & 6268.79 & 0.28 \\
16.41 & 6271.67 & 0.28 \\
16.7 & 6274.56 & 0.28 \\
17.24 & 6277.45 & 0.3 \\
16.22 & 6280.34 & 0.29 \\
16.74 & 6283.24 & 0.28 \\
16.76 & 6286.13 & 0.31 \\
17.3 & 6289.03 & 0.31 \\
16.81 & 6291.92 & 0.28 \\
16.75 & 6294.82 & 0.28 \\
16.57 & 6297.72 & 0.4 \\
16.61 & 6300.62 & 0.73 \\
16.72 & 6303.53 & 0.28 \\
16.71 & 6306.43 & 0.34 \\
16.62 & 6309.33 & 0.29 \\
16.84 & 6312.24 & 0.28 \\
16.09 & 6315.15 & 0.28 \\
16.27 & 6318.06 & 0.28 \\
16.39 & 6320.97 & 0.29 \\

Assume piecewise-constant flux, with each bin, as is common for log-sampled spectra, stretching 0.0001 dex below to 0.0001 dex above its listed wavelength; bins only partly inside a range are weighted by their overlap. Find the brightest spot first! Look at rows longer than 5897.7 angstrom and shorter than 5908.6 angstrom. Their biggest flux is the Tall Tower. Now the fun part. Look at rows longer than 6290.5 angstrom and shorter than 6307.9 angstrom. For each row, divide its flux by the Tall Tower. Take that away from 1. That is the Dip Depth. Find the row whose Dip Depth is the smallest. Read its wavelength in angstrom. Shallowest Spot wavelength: 6291.92 angstrom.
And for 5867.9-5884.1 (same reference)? 5871.97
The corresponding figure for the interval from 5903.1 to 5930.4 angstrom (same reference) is 5907.22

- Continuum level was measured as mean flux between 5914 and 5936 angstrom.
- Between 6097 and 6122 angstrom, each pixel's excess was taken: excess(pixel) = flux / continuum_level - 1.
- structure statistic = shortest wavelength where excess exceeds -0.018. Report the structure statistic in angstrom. 6114.82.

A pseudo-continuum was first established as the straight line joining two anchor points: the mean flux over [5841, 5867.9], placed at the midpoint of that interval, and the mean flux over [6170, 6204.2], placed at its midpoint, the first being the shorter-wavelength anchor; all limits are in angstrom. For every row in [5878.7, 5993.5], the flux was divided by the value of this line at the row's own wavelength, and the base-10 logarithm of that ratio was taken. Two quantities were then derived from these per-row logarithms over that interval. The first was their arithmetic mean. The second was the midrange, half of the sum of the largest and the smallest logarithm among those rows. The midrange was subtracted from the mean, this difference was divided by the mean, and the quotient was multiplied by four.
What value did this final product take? 65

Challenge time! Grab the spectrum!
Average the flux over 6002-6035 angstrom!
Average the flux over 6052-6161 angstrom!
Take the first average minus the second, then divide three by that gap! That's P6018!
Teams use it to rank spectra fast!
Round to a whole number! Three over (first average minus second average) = 12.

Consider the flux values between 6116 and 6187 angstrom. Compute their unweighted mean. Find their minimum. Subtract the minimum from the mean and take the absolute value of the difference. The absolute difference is 1.8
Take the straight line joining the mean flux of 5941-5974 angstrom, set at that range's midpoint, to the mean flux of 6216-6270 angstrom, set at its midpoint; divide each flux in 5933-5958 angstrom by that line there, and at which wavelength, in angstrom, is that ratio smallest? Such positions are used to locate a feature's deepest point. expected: 5934.49 angstrom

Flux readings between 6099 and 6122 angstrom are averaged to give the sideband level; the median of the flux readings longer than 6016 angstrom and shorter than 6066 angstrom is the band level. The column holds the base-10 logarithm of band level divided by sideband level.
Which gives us 0.015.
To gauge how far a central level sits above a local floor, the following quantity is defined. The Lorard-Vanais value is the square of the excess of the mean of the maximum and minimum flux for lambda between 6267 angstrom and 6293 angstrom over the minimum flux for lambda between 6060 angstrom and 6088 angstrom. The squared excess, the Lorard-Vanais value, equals 0.35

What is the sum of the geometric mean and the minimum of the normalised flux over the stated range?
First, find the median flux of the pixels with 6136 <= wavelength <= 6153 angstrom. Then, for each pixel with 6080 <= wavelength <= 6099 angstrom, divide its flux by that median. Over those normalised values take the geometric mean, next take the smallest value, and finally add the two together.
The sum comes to 2.03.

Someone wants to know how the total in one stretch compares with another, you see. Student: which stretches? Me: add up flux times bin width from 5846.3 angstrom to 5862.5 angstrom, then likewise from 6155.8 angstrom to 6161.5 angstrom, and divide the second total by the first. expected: 0.3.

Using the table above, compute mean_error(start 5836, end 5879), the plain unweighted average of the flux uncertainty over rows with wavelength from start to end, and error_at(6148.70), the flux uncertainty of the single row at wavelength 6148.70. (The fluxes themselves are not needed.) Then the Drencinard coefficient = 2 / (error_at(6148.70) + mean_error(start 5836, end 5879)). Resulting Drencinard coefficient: 2.91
